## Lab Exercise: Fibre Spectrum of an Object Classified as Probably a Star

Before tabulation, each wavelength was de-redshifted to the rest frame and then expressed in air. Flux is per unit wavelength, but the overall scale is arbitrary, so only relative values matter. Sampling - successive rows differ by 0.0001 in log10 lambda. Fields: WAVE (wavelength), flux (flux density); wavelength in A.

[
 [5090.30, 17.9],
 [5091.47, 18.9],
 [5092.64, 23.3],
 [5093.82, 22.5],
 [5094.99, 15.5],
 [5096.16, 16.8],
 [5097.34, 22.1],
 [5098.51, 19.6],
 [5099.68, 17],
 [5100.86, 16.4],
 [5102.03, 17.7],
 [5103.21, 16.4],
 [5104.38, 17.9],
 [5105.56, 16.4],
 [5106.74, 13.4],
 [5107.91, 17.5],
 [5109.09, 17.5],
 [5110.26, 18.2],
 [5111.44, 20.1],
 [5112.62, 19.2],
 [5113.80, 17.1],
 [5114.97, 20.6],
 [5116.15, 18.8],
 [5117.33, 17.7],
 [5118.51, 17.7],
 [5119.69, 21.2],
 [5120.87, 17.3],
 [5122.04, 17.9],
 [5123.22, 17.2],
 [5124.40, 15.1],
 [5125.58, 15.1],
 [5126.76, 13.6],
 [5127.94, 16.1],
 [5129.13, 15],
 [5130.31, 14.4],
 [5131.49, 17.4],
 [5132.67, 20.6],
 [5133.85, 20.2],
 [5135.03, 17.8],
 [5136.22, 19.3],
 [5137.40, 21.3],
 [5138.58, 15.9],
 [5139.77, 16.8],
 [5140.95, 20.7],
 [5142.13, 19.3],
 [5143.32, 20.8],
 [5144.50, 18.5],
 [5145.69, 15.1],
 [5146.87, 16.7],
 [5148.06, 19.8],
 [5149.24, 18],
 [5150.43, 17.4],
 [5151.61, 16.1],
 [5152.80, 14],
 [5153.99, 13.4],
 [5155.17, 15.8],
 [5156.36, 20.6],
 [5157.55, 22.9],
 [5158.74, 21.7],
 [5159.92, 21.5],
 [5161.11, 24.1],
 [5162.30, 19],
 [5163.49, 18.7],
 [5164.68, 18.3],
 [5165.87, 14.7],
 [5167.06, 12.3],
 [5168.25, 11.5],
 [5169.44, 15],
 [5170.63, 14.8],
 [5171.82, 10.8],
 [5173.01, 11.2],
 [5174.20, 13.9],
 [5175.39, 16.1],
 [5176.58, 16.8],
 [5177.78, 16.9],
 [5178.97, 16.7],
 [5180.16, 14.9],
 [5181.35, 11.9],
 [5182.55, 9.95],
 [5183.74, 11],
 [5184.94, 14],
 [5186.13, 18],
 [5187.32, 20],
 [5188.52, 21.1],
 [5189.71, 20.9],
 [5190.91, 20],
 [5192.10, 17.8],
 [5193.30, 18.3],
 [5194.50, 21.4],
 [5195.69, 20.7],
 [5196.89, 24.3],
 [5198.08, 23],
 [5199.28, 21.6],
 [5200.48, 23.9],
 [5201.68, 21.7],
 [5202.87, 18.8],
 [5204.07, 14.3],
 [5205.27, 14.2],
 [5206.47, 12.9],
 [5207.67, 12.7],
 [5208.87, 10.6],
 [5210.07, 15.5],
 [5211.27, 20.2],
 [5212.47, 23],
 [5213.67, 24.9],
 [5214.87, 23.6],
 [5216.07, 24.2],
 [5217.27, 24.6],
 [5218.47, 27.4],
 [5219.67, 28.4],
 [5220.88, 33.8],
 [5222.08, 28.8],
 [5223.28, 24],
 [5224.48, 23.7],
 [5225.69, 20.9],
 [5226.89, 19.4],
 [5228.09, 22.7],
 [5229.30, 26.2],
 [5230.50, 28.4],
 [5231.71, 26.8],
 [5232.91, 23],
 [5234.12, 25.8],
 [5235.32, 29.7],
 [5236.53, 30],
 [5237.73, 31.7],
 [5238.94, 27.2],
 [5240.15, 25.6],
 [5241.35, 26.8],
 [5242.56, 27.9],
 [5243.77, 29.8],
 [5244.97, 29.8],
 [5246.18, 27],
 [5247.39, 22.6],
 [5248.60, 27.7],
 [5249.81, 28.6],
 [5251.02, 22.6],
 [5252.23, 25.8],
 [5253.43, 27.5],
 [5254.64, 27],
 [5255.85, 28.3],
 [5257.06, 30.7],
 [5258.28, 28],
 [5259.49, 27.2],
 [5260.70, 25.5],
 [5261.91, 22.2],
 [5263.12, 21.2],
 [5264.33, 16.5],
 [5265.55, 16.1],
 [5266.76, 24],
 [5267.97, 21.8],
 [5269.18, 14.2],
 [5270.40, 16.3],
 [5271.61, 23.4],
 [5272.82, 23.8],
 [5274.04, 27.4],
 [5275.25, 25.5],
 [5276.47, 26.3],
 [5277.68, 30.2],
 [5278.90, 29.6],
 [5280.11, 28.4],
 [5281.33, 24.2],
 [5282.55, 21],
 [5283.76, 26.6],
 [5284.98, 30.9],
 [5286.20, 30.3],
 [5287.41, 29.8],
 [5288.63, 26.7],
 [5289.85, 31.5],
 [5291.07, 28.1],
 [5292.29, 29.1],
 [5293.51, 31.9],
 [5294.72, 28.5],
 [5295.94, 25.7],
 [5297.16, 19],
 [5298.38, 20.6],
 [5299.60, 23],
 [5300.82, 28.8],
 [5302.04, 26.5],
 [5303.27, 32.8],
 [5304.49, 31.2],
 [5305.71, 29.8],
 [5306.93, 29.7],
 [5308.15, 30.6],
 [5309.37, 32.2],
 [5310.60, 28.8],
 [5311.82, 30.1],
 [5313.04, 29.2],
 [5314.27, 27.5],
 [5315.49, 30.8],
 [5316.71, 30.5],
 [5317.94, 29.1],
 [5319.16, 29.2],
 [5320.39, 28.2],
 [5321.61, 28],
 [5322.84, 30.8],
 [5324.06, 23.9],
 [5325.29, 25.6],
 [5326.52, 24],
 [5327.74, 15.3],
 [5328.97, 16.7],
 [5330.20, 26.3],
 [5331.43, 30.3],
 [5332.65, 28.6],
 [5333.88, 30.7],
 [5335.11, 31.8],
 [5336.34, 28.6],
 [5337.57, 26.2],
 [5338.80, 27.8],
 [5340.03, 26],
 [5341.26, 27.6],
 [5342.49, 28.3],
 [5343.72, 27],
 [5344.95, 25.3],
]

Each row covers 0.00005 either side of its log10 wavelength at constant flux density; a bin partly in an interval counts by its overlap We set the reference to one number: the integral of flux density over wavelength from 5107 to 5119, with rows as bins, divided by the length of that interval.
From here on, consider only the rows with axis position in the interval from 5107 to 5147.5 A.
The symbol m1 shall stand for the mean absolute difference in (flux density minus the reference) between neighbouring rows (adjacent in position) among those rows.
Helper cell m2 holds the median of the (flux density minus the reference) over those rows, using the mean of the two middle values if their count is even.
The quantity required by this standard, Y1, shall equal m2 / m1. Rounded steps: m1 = 1.9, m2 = -1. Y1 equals -0.3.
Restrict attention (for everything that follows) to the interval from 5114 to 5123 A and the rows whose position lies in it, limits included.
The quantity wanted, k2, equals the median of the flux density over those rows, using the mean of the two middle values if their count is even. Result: 17.9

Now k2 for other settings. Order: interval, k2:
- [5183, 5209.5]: 19.4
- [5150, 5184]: 15.8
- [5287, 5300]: 28.1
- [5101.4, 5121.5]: 17.7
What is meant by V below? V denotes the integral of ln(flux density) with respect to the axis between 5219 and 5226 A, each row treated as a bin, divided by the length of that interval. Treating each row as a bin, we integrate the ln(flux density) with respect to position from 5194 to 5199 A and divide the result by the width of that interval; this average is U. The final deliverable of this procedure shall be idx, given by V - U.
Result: 0.17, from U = 3.11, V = 3.3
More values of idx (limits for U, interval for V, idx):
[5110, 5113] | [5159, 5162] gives 0.16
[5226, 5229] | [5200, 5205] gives -0.13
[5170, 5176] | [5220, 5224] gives 0.76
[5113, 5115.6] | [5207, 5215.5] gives -0.06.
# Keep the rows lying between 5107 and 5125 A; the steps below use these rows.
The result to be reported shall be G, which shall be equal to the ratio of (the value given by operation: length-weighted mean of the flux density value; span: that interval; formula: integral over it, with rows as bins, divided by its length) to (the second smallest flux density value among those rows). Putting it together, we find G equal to 1.1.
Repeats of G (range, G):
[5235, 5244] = 1.1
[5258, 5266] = 1.4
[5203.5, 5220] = 1.5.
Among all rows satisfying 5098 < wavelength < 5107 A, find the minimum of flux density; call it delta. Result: 13.4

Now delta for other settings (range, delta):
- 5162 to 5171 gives 11.5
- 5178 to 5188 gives 9.95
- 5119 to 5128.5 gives 13.6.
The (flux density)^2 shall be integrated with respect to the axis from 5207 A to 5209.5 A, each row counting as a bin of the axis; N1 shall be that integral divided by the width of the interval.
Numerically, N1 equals 139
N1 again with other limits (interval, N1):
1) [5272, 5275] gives 650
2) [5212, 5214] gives 571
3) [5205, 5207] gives 182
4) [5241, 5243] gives 749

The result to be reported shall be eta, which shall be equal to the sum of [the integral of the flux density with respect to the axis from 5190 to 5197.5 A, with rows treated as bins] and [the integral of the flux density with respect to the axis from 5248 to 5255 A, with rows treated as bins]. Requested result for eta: 339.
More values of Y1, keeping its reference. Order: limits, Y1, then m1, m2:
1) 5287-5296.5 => 3.4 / 3.0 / 10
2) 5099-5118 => -0.4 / 1.7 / -1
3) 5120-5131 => -2.8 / 1.1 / -3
